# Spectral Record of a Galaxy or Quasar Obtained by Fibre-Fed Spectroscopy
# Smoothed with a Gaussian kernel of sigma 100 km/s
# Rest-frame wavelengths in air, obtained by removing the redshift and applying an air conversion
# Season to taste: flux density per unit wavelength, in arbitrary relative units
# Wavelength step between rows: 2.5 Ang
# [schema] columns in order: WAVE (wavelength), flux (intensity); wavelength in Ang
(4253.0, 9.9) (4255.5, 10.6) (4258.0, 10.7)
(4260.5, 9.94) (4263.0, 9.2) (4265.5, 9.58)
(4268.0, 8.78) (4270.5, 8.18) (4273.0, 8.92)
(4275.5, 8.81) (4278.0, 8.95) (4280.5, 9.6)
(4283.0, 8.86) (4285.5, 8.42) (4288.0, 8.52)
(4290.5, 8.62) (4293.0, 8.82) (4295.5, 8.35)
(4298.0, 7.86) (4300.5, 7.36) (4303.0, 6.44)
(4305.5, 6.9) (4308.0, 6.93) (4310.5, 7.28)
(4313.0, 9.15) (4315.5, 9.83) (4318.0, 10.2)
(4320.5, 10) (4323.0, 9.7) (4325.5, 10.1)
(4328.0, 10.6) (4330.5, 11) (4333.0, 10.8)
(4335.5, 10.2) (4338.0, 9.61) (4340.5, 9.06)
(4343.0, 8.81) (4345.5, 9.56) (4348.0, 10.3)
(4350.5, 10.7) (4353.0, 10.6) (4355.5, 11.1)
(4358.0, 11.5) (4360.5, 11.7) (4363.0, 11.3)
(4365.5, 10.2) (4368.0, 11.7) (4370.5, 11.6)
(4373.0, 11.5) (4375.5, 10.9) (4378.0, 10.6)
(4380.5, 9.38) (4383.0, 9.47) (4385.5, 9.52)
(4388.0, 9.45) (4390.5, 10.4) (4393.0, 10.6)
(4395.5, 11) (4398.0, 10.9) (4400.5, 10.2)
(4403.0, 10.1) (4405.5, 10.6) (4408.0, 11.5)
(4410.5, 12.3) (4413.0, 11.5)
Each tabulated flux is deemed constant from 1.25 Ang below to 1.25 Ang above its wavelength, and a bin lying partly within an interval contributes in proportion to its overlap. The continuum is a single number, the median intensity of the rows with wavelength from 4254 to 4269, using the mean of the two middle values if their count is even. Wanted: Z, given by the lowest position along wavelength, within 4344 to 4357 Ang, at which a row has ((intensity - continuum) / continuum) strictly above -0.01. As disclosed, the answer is 4348.0 Ang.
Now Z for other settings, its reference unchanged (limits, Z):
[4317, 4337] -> 4318.0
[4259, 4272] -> 4260.5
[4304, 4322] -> 4315.5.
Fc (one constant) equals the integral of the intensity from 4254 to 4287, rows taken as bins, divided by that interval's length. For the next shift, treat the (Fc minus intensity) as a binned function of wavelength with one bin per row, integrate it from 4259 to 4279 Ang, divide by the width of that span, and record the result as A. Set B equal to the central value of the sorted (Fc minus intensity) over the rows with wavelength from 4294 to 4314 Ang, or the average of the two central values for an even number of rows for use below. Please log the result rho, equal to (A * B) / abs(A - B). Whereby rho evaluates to 0.2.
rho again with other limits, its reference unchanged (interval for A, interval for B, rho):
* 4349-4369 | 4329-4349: 1.0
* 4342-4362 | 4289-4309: -0.7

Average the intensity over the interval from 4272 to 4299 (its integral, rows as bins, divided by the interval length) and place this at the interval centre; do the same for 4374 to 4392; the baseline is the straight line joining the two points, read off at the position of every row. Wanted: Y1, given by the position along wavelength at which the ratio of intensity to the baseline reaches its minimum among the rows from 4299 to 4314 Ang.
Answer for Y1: 4303.0 Ang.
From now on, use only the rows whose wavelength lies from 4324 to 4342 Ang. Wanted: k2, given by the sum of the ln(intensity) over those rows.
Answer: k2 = 16.2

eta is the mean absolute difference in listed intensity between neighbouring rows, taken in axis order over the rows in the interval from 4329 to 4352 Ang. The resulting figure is 0.510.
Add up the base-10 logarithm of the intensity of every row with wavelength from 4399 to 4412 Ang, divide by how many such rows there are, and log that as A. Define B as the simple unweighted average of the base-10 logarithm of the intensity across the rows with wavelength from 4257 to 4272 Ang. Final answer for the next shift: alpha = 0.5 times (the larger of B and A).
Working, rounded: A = 1.04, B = 0.971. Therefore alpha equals 0.519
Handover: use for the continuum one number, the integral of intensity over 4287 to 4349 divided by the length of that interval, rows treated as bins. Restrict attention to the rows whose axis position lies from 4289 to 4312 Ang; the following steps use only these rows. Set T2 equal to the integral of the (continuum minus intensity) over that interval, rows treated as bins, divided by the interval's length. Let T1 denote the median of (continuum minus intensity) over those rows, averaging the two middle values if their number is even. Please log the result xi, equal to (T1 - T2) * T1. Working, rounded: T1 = 1.68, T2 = 1.4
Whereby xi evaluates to 0.48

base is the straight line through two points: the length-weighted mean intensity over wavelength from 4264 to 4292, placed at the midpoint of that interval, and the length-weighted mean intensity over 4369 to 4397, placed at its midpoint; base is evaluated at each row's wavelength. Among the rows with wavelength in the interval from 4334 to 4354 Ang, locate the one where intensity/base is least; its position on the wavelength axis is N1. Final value 4343.0 Ang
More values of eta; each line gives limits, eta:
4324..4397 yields 0.474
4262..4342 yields 0.480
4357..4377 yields 0.571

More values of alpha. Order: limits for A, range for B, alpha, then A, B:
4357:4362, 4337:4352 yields 0.532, 1.06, 0.985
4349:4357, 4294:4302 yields 0.517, 1.03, 0.895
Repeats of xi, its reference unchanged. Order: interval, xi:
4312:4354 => 0.09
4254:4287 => 0.03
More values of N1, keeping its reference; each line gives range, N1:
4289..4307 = 4303.0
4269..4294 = 4270.5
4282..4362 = 4303.0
